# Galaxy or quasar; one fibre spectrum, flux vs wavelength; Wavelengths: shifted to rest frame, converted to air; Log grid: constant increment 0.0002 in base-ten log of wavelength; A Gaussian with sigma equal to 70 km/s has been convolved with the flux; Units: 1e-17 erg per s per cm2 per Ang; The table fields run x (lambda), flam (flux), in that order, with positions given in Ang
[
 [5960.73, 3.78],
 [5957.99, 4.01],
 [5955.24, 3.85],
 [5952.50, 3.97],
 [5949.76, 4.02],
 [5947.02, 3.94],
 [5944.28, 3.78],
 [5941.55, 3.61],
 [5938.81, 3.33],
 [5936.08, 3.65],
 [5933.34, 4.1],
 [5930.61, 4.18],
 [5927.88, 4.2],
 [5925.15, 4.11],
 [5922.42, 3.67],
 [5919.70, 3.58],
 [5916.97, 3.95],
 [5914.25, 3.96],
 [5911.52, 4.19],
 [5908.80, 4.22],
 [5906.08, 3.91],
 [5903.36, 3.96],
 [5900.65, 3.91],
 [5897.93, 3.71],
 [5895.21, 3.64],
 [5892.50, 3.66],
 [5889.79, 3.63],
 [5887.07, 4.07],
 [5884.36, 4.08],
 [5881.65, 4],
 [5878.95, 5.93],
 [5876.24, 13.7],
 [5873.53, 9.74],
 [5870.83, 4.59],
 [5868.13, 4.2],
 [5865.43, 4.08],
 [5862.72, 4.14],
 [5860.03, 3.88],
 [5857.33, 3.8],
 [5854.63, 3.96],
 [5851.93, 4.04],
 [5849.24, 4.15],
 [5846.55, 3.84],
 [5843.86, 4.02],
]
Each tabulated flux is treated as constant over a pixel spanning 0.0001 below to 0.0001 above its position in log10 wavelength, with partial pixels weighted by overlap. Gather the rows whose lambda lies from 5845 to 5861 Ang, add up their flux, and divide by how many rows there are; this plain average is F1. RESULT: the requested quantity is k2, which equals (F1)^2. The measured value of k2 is 15.6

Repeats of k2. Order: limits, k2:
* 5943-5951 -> 15.3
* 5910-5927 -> 15.3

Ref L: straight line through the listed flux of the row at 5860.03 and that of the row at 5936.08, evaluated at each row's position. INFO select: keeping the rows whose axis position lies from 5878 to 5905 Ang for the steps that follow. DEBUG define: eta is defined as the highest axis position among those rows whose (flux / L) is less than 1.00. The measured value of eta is 5897.93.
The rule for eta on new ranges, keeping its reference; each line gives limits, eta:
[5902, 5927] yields 5922.42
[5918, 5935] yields 5922.42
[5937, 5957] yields 5941.55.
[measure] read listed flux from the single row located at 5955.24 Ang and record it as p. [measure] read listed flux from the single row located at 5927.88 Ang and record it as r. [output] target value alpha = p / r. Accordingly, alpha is 0.92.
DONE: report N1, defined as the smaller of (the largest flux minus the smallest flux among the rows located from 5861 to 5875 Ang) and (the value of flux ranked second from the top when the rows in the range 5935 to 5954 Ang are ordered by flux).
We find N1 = 4.0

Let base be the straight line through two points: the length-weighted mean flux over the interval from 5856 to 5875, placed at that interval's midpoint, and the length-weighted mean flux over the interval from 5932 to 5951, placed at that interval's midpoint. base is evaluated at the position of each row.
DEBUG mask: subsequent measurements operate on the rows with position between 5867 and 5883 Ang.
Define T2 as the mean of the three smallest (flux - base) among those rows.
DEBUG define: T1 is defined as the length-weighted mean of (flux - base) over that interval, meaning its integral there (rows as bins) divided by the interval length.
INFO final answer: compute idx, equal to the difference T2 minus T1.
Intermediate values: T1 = 2.24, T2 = -0.6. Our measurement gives -2.8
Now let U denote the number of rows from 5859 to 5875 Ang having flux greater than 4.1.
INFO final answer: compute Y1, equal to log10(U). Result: 0.60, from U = 4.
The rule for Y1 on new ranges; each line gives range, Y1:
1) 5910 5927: 0.30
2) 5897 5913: 0.30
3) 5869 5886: 0.60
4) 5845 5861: 0.00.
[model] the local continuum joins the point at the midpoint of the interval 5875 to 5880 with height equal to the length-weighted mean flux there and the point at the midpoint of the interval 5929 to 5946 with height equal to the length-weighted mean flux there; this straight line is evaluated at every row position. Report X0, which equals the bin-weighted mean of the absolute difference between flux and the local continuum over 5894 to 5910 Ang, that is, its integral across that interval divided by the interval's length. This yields 3.5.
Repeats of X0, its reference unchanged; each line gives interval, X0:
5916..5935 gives 1.1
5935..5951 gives 0.7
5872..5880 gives 2.7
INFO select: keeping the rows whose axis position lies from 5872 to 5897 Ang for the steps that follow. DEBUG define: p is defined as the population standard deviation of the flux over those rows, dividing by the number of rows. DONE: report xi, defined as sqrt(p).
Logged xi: 1.83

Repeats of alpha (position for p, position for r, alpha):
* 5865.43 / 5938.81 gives 1.23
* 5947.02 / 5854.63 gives 0.99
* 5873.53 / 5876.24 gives 0.71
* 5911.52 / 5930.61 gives 1.00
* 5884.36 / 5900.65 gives 1.04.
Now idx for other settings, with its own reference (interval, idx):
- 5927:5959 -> -0.4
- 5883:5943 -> -0.6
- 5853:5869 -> -0.2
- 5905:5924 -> -0.2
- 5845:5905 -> -1.2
